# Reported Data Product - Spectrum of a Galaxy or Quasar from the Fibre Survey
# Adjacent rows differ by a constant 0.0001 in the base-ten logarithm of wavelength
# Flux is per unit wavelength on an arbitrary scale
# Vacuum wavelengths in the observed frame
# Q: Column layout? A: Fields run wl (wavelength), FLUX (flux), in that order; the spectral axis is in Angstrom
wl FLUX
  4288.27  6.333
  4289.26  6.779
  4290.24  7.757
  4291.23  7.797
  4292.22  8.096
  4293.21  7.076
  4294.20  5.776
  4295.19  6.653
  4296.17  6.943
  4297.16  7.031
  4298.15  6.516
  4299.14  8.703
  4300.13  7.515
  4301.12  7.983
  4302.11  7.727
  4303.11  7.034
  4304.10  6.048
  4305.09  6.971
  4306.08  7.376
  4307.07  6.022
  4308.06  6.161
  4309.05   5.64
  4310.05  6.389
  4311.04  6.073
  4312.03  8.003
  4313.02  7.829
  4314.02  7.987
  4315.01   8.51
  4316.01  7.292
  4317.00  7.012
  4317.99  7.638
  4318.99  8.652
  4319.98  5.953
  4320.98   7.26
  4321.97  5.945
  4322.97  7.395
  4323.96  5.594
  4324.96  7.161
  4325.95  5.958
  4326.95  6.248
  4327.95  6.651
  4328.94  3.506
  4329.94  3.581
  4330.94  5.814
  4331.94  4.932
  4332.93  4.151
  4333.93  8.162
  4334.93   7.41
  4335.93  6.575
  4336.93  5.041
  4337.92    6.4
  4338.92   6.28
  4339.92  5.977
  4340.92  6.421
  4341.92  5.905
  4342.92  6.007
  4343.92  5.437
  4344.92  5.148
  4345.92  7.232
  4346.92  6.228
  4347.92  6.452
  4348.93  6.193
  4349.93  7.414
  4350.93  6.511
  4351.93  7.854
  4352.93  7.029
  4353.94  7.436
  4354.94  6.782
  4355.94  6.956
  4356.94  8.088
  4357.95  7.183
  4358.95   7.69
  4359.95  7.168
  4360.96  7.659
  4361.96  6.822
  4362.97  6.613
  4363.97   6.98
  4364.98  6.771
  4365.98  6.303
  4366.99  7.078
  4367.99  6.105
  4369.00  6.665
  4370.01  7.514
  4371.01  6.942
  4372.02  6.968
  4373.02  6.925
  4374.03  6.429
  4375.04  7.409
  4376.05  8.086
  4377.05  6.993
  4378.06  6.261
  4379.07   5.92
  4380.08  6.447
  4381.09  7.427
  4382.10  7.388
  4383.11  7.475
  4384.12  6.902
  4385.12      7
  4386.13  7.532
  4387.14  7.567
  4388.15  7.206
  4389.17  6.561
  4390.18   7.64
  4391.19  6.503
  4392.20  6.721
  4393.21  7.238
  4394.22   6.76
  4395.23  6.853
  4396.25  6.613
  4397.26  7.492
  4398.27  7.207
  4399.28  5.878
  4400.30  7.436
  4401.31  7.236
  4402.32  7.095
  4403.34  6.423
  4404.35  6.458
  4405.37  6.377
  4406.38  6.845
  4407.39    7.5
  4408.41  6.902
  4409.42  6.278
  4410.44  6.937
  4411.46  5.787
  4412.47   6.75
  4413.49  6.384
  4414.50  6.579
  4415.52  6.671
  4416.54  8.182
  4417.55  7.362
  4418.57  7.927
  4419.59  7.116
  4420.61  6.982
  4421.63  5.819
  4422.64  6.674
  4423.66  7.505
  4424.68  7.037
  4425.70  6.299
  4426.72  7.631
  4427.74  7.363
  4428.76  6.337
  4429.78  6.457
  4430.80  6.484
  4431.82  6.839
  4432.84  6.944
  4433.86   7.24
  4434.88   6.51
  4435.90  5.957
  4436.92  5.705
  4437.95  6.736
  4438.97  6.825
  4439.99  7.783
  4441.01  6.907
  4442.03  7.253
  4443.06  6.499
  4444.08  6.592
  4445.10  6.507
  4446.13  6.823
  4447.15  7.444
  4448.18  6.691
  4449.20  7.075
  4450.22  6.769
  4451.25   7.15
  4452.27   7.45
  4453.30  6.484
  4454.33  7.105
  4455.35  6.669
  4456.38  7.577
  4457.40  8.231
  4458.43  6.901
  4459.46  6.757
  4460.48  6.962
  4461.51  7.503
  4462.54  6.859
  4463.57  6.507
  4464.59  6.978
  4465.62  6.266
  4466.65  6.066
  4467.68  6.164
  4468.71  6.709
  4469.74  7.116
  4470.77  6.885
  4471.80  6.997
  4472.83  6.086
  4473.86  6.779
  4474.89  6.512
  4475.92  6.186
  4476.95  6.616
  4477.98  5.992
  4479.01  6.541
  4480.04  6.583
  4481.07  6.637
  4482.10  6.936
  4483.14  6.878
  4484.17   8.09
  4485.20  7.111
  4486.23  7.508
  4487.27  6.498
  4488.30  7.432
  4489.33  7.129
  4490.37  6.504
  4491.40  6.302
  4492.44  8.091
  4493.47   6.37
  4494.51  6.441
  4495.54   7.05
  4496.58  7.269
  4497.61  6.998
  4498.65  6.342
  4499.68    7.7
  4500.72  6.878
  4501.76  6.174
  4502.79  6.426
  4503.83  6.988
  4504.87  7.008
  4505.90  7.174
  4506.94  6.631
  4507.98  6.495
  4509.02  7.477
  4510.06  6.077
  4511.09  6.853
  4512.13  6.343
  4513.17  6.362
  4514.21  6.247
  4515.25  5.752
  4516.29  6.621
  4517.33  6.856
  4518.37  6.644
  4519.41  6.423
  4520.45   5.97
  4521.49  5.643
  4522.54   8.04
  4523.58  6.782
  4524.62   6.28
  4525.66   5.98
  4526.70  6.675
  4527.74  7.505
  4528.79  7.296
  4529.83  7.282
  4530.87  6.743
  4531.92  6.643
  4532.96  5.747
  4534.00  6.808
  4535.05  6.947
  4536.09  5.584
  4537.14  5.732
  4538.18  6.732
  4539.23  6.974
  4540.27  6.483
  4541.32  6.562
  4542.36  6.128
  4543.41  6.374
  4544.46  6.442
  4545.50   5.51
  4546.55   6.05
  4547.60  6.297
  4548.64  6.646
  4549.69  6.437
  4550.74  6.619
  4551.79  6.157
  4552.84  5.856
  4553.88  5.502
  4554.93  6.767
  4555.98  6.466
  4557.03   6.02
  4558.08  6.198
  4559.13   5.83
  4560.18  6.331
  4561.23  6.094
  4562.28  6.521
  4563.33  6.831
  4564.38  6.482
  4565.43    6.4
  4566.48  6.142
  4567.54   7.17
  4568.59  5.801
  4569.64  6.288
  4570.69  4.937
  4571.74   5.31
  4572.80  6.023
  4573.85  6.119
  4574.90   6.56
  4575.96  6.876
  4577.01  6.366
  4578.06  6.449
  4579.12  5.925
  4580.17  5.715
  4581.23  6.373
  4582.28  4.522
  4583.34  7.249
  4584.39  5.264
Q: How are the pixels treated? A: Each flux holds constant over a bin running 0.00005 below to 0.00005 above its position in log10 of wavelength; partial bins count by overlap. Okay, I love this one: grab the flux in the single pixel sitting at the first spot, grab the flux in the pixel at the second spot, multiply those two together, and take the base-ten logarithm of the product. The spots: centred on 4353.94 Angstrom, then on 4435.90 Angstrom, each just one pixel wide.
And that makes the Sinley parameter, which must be 1.65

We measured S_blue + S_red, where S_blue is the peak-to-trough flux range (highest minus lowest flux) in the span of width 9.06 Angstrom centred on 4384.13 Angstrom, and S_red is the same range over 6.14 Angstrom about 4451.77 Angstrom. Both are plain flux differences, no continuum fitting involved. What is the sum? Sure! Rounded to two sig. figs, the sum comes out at 2.1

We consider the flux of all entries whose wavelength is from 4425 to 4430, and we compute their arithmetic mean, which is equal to 6.8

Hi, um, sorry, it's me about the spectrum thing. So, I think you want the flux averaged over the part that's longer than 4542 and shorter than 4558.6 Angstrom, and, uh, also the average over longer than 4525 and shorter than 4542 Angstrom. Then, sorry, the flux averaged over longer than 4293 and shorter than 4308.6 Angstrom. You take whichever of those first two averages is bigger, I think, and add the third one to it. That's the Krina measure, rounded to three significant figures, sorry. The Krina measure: 13.6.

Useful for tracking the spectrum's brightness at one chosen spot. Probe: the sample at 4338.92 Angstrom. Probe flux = 6.28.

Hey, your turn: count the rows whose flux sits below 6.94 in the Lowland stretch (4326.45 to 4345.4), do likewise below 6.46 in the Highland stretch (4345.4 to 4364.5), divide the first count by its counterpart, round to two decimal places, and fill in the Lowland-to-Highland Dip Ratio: 5.67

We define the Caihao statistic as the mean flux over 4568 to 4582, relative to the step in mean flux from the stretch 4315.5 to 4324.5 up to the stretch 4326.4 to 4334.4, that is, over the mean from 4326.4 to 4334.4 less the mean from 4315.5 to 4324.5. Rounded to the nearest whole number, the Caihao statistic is -4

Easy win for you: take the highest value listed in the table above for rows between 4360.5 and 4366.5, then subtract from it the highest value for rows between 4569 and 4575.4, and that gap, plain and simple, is 1.1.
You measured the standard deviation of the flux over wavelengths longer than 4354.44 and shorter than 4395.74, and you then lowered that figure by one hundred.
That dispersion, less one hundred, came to -99.5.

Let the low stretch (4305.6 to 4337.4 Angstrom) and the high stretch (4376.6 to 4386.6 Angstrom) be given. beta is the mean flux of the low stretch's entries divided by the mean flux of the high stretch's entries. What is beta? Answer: 0.94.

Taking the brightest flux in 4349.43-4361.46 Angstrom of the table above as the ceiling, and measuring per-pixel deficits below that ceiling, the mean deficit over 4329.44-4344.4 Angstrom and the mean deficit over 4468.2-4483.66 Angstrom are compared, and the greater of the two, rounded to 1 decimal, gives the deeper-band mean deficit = 2.2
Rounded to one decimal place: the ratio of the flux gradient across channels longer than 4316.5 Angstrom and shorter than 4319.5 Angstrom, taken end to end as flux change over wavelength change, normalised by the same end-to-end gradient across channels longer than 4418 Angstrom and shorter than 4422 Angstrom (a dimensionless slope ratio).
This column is -1.2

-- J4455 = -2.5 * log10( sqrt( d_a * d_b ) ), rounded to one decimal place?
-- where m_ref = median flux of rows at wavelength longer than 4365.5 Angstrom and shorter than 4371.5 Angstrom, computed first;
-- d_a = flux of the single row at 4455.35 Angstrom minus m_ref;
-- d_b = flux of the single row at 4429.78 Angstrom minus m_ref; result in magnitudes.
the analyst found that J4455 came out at 1.7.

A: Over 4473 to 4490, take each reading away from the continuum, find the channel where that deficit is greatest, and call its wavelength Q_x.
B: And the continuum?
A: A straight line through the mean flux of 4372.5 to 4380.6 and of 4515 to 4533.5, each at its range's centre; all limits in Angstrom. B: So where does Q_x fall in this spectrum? 4477.98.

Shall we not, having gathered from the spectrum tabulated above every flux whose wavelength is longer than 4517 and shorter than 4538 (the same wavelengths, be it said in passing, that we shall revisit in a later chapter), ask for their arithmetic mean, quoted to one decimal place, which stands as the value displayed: 6.6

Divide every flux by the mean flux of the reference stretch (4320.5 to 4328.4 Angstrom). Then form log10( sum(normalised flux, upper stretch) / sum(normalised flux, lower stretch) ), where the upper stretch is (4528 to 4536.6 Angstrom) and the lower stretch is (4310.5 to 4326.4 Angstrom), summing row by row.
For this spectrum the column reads -0.3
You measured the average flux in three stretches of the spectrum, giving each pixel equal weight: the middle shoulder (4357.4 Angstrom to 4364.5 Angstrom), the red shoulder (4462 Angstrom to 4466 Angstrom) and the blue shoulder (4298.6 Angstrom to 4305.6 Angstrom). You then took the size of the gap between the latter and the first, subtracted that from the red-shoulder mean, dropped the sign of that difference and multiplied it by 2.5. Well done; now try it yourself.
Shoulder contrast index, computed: 16.0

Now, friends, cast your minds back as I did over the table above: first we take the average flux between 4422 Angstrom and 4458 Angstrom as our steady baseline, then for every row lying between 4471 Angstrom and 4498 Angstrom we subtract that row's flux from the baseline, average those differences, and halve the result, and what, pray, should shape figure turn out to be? 0.04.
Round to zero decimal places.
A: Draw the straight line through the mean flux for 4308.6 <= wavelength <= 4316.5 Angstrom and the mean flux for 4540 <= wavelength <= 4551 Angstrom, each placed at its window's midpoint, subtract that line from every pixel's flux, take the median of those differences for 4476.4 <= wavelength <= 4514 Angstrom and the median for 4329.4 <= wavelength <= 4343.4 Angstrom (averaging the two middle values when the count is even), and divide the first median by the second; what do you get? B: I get 0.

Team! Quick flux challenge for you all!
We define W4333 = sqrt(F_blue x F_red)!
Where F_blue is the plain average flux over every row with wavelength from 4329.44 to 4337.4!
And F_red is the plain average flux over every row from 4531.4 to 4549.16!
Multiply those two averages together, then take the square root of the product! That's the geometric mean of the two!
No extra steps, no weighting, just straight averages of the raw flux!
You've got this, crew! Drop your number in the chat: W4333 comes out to 6.01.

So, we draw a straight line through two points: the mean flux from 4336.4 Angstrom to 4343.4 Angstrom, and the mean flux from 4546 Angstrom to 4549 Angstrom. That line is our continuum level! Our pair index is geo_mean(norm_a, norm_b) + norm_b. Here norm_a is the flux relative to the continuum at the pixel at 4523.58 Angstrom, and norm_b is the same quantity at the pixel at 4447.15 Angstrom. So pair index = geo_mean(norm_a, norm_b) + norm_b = 2.35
